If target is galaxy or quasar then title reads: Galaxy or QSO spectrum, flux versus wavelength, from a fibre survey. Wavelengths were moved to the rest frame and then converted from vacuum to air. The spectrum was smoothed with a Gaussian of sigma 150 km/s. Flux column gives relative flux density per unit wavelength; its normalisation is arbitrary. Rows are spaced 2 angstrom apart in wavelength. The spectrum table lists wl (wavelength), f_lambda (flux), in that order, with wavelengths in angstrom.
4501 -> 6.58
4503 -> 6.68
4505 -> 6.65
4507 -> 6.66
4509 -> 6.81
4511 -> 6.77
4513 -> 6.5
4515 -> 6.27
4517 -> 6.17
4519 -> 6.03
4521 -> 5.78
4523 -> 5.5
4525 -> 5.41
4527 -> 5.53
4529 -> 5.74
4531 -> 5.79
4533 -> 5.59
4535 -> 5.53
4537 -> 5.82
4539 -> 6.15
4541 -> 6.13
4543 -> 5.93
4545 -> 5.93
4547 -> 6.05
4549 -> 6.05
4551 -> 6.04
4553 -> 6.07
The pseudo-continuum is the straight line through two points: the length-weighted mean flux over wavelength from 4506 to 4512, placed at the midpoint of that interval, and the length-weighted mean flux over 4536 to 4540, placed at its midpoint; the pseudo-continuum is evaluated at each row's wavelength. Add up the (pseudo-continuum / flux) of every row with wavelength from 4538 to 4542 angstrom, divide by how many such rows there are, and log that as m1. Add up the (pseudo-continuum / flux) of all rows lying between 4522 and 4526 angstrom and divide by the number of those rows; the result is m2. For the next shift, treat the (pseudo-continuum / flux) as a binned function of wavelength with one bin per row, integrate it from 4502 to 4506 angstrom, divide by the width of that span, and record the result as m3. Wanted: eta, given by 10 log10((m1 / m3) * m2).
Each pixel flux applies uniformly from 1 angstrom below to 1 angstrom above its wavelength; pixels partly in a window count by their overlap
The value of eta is 0.38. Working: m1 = 0.97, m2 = 1.16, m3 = 1.03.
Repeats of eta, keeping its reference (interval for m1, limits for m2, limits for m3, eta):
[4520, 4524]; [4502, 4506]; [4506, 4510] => 0.67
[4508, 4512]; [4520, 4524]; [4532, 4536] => 0.11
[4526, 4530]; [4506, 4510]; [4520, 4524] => -0.08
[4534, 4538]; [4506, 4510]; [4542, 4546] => 0.37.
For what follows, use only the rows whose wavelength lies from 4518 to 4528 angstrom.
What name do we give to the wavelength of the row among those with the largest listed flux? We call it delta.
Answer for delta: 4519 angstrom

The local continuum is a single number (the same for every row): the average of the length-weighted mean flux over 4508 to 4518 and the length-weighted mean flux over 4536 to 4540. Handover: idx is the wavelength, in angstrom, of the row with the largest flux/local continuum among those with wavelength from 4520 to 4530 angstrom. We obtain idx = 4521 angstrom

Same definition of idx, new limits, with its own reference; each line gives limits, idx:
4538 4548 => 4539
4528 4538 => 4537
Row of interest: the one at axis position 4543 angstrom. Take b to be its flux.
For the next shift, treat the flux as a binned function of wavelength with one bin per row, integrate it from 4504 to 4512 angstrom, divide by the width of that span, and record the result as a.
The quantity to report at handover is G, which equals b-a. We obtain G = -0.79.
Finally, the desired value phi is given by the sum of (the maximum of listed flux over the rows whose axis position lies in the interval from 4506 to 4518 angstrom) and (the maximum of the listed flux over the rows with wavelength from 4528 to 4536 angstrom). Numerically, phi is 12.6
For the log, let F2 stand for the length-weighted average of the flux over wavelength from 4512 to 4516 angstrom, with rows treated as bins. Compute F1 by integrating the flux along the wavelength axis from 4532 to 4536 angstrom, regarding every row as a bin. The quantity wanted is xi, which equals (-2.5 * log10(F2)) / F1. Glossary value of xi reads -0.091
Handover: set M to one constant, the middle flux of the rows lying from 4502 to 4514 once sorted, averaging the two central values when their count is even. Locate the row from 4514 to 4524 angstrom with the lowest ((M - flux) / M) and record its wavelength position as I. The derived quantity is 4515 angstrom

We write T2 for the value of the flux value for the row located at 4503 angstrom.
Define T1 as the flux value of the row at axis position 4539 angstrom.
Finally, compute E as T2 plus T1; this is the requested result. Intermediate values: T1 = 6.15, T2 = 6.68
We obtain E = 12.83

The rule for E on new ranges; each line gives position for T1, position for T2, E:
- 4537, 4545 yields 11.75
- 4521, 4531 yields 11.57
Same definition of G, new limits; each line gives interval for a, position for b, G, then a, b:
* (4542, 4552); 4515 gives 0.27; 6.0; 6.27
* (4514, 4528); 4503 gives 0.87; 5.8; 6.68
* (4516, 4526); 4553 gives 0.29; 5.8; 6.07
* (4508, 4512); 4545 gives -0.86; 6.8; 5.93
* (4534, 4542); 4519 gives 0.12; 5.9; 6.03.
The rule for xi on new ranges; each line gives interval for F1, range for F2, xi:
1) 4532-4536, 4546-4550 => -0.088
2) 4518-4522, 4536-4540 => -0.082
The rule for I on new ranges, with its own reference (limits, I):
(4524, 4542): 4539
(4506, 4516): 4509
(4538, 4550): 4539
